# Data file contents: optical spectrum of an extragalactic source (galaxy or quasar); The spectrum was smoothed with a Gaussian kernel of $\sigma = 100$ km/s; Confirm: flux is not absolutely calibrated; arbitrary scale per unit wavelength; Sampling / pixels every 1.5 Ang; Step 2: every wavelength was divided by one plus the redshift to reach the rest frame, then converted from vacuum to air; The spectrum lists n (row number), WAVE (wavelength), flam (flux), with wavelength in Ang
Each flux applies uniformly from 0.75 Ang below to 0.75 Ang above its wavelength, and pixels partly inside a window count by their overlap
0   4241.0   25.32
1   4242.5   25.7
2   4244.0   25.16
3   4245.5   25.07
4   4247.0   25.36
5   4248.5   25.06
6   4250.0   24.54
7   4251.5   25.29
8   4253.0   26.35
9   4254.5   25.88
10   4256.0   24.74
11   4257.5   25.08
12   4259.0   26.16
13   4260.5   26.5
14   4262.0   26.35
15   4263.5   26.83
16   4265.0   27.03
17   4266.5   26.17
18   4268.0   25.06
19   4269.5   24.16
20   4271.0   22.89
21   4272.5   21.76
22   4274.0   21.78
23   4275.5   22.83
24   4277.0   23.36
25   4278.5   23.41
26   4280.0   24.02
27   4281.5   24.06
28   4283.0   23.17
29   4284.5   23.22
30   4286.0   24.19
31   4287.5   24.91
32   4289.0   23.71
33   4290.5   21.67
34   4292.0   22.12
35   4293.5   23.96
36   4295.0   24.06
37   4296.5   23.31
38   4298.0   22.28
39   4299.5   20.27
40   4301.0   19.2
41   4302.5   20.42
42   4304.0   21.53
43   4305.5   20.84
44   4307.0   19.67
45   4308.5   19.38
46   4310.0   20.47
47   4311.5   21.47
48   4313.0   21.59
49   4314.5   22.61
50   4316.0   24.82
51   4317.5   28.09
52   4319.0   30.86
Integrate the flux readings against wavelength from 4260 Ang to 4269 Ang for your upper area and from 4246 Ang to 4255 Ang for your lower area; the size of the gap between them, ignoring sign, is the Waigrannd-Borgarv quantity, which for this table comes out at 8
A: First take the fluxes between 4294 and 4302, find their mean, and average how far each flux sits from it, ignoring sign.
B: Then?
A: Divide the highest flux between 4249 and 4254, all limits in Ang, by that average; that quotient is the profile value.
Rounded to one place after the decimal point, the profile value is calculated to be 15.8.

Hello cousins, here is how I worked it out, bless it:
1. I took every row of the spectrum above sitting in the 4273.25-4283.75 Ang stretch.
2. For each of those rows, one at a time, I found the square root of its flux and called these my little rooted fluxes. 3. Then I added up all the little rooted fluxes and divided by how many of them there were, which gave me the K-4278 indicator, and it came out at 4.82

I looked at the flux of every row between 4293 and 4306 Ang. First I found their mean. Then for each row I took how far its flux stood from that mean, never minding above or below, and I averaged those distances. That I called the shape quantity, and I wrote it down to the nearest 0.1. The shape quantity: 1.5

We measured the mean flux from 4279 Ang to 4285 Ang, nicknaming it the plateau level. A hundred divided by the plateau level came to 4.2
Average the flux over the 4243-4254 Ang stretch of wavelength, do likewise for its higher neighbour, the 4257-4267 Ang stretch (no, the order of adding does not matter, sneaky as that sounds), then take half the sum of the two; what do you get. 25.8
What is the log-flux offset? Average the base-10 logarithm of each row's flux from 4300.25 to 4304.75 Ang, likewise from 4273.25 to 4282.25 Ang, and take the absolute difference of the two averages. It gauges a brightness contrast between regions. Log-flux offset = 0.057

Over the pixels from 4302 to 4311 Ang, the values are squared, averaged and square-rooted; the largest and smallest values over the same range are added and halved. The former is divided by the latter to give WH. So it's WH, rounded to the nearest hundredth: 1.00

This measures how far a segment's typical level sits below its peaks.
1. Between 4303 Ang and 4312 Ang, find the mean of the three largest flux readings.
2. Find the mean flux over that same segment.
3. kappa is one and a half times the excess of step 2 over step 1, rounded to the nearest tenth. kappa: -1.1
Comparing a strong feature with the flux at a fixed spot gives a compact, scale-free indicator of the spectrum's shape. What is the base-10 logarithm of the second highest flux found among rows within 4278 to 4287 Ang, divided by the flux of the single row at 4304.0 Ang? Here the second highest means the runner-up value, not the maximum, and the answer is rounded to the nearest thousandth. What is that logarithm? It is 0.048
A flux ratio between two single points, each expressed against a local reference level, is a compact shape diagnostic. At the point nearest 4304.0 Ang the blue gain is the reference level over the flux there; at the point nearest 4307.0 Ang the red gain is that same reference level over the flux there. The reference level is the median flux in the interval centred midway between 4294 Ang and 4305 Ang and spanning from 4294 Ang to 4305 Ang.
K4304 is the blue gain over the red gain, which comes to 0.91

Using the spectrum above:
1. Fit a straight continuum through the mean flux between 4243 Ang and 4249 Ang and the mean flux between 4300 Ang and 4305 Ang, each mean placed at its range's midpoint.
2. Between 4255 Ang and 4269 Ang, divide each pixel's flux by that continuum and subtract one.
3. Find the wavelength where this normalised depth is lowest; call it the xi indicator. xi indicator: 4256.0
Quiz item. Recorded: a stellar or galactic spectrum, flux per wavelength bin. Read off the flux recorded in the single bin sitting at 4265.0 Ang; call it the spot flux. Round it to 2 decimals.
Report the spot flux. 27.03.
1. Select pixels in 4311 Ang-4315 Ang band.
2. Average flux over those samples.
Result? 21.9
